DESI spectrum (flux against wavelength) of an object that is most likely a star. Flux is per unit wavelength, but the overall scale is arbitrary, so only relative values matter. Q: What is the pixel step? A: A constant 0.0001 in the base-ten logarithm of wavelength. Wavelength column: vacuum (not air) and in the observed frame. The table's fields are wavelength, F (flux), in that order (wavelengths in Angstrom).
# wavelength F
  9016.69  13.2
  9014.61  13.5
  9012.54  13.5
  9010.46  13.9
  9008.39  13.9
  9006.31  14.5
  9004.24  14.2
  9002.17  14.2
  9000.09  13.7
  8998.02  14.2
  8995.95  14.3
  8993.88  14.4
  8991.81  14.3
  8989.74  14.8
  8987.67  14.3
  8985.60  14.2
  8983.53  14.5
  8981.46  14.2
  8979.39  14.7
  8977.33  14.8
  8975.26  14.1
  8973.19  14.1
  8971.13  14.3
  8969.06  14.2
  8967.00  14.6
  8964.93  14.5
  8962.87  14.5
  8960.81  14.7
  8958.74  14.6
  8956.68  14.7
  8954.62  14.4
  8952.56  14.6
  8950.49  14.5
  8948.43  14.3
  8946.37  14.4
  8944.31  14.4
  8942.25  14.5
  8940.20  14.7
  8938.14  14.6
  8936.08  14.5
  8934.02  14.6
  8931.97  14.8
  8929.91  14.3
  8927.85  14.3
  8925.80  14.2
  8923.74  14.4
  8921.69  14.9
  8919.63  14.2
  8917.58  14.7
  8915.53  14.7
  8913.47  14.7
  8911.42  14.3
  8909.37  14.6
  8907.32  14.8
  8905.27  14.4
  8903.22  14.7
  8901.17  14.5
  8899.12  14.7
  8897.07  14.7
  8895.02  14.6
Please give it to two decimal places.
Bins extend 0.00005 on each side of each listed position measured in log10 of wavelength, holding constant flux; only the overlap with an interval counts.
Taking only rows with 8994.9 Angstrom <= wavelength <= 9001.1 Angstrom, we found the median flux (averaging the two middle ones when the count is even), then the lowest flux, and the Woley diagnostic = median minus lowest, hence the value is 0.50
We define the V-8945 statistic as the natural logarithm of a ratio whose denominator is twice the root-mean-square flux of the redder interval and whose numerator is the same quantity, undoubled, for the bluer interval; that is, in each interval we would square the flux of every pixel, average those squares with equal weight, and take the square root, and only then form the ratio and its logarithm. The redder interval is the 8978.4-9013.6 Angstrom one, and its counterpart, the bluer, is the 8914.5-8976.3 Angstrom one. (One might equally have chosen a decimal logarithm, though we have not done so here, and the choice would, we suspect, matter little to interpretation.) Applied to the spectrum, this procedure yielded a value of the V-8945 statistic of -0.676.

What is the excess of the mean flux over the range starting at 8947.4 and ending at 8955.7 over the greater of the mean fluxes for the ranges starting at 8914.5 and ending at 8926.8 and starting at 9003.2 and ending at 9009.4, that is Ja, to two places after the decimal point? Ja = -0.07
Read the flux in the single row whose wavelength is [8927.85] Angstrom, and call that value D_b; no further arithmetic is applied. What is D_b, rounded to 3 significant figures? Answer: 14.3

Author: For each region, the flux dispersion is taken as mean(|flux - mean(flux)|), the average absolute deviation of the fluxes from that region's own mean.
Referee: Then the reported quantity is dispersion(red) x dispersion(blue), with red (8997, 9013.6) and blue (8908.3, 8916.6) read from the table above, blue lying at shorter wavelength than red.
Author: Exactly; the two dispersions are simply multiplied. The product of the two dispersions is 0.036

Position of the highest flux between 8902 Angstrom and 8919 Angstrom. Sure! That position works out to 8907.32 Angstrom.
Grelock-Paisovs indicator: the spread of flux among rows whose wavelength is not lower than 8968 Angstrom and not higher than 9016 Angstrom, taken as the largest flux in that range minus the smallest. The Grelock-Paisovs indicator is 1.3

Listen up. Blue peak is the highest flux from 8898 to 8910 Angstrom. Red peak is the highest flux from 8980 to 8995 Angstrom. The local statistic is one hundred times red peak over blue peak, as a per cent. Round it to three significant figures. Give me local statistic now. 100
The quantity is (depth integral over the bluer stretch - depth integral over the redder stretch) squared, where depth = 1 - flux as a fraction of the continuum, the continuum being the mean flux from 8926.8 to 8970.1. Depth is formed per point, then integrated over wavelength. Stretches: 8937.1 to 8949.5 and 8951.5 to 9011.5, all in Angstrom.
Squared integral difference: 0.36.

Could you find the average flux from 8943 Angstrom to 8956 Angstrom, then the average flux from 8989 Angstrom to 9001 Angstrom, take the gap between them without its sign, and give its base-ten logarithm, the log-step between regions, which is -0.82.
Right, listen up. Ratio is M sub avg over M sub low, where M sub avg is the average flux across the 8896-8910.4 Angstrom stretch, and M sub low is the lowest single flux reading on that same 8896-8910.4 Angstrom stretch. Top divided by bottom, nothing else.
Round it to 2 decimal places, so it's 1.02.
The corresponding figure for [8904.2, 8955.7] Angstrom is 1.02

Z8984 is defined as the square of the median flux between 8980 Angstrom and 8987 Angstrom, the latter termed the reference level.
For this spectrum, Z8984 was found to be 202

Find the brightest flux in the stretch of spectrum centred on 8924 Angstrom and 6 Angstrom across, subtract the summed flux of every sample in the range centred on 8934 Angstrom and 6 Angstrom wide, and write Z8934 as -29.0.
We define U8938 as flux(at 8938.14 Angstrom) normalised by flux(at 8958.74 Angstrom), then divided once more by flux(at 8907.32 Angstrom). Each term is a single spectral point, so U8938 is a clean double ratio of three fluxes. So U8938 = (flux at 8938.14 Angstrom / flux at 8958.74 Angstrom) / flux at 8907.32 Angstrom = 0.0676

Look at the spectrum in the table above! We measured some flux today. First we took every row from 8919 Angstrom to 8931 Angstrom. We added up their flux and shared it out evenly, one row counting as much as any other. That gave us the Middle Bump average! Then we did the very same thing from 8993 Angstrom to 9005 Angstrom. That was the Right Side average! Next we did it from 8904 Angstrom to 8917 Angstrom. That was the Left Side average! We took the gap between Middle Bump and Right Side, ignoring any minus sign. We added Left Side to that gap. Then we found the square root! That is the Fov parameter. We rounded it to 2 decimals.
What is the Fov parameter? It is 3.85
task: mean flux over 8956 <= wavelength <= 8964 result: 14.6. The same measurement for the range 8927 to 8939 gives 14.5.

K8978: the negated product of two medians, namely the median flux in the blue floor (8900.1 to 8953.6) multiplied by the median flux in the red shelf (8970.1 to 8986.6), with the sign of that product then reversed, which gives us -207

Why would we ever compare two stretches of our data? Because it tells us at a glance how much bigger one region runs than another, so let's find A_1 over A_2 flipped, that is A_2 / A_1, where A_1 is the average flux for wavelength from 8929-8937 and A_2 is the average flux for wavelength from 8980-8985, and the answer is 0.99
